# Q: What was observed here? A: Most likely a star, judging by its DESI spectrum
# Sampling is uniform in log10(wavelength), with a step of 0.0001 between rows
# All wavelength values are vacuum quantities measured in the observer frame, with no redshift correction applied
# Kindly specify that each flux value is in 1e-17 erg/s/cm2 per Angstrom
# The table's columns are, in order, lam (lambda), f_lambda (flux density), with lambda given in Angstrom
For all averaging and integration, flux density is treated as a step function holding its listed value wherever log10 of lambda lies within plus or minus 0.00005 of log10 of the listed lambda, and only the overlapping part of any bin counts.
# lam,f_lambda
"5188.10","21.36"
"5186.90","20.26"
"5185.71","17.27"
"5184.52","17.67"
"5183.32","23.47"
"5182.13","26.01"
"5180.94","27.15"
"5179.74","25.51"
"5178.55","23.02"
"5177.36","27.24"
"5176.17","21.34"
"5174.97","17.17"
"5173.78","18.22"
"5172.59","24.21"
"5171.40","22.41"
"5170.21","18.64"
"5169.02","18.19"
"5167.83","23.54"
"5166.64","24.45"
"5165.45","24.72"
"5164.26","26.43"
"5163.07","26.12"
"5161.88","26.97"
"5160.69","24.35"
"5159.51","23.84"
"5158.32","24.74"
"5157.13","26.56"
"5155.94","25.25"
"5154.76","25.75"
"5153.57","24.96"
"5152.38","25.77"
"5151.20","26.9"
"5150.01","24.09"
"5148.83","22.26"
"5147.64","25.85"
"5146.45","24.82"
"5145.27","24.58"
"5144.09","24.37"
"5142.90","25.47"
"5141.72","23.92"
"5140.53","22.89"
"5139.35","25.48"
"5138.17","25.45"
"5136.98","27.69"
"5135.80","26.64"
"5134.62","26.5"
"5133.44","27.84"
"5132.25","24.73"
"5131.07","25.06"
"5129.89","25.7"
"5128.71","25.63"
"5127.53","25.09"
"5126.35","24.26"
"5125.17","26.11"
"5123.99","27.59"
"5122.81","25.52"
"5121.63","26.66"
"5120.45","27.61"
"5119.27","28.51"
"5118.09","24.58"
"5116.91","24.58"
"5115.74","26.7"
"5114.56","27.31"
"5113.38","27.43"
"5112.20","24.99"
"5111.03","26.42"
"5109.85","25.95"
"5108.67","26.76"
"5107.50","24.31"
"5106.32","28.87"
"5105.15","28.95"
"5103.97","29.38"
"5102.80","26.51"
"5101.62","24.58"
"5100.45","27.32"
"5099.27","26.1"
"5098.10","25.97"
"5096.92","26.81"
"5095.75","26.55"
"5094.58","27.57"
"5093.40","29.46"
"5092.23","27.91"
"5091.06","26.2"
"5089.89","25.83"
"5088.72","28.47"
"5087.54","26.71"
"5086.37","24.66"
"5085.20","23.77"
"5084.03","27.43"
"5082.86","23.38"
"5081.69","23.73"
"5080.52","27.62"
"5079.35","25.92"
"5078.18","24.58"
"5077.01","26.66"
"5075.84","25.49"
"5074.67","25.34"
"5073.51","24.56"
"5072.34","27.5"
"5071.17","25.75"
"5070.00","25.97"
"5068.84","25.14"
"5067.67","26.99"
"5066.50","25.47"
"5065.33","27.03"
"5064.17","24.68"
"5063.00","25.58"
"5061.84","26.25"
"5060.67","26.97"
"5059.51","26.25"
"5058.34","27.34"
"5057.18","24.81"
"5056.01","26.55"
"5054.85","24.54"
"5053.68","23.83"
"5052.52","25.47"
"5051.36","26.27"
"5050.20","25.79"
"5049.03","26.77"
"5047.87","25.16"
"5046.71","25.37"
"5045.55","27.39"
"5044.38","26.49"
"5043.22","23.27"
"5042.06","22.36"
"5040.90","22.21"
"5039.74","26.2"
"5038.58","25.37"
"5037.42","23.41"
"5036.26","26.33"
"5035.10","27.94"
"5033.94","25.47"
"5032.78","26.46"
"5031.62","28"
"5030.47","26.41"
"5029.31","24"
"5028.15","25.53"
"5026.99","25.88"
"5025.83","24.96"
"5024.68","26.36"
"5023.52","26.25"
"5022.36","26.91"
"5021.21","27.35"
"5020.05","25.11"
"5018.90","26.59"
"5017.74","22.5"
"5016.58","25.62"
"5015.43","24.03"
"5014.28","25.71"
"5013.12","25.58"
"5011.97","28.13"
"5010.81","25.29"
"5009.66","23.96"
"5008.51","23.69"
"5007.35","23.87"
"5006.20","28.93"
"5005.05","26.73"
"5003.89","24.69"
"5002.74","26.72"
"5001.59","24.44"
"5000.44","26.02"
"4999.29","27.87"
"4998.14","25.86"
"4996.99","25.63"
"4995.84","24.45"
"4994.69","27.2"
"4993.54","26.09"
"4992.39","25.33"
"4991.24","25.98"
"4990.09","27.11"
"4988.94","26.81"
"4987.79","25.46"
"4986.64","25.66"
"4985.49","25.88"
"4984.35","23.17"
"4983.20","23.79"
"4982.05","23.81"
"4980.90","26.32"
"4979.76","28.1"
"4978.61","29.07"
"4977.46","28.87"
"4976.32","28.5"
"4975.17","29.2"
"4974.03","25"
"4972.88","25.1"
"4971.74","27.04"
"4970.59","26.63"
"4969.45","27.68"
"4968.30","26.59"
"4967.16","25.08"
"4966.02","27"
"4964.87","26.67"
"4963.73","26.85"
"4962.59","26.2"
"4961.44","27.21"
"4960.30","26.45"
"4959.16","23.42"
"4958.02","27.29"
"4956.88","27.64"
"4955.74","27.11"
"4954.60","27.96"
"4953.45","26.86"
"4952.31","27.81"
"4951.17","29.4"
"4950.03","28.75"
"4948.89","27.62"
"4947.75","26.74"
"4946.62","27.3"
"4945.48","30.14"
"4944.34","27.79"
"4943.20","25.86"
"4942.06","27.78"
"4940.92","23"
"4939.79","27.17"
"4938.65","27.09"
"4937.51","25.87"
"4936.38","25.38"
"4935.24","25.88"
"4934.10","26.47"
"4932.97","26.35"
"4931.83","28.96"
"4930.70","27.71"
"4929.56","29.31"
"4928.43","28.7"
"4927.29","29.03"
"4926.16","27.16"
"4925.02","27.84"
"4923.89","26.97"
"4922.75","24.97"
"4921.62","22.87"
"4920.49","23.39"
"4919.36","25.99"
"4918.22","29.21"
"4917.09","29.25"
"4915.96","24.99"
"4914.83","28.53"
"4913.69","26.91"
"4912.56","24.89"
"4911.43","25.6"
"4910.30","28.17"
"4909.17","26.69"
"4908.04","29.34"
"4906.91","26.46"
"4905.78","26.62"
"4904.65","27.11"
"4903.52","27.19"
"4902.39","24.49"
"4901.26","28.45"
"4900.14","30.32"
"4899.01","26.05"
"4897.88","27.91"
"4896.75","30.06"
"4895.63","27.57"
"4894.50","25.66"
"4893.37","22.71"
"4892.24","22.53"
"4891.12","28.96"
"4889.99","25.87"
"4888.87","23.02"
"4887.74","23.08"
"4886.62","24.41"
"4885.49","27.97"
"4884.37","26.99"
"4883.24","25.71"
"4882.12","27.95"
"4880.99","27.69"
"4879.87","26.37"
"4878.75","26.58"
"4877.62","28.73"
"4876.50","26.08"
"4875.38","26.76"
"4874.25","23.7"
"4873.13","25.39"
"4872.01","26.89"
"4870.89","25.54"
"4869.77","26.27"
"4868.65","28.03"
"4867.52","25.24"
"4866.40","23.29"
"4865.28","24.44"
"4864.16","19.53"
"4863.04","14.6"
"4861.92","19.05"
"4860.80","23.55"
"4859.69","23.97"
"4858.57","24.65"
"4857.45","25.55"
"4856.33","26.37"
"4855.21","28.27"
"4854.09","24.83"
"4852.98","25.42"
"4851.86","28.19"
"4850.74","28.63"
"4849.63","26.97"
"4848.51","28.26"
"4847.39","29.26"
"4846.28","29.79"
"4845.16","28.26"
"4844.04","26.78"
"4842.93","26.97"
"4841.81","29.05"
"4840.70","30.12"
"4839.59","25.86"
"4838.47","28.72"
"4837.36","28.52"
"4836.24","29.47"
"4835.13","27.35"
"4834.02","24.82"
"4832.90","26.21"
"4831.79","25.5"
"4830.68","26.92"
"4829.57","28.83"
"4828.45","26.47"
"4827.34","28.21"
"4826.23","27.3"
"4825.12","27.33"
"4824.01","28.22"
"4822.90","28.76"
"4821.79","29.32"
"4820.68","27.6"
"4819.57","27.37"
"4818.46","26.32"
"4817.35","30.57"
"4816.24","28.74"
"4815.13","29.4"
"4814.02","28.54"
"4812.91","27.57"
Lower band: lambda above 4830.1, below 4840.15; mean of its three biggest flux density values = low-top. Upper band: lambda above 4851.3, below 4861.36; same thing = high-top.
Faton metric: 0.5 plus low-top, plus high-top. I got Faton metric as 57.0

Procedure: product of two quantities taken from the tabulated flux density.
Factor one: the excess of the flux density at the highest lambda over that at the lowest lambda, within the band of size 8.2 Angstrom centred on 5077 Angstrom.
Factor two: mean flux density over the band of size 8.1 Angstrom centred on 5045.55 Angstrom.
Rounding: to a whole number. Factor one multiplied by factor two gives 77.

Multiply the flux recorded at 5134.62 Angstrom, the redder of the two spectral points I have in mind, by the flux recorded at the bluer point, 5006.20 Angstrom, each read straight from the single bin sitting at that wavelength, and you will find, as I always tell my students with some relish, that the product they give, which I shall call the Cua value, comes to 767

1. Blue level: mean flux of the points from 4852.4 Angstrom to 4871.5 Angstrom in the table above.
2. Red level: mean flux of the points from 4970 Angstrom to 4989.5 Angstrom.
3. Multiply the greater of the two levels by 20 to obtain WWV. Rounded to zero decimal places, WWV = 528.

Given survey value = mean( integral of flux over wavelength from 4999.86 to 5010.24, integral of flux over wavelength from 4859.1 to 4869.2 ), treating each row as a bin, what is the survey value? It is 245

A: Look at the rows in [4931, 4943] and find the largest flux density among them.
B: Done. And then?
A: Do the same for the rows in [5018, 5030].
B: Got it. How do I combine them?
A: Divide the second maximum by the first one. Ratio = 0.94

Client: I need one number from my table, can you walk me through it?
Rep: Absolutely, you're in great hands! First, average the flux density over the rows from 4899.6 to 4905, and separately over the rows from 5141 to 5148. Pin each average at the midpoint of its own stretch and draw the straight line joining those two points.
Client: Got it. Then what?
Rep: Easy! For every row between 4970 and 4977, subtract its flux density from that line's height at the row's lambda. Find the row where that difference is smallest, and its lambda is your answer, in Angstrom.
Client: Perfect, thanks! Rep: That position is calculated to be 4975.17 Angstrom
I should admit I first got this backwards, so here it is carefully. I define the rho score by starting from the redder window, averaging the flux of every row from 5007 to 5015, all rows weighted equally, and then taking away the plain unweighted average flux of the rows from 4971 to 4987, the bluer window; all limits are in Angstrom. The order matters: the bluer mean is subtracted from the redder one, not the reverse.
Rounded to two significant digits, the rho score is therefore -1.2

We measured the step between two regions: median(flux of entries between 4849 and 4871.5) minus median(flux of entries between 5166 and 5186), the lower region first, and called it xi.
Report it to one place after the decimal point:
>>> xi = 2.3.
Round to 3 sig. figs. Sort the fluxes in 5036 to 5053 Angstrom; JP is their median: 25.5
